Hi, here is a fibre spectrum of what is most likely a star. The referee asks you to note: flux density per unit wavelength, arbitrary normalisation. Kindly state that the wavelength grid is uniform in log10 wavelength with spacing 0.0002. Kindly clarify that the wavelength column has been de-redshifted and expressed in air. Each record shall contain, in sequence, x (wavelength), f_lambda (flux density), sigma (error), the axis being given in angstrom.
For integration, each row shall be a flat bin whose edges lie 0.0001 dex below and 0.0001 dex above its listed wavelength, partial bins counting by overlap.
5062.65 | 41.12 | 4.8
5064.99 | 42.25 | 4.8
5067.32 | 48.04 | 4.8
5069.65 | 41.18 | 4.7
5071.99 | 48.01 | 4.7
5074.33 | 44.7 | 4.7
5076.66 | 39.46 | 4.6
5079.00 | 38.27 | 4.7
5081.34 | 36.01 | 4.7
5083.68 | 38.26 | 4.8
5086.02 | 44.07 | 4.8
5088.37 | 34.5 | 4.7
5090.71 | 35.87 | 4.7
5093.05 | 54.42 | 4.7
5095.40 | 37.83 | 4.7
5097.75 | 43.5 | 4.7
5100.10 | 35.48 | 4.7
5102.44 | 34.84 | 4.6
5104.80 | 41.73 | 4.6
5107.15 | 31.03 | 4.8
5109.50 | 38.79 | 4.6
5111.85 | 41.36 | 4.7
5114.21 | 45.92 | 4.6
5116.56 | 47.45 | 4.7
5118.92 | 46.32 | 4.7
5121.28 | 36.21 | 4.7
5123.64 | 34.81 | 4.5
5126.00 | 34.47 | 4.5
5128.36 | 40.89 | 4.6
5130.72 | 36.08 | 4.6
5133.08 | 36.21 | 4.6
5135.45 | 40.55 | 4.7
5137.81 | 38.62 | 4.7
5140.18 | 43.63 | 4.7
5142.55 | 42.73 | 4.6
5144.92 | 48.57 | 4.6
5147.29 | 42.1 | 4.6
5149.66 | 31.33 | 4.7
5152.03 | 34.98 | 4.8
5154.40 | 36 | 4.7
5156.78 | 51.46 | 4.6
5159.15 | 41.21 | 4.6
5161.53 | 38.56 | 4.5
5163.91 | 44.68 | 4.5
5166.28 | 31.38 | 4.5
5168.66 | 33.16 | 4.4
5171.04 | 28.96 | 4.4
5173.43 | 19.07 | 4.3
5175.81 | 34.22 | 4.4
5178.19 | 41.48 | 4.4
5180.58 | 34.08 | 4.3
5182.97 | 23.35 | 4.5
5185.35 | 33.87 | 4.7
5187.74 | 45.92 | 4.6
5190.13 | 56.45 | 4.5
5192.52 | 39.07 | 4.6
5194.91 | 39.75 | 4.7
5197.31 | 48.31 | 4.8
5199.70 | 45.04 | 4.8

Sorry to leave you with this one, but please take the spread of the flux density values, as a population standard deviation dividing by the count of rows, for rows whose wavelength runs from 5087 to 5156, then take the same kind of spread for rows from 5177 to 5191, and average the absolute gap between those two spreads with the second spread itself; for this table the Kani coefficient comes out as 7.7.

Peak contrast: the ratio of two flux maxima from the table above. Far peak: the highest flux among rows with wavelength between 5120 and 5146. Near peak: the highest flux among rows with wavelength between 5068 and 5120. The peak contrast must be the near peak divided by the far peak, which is 1.12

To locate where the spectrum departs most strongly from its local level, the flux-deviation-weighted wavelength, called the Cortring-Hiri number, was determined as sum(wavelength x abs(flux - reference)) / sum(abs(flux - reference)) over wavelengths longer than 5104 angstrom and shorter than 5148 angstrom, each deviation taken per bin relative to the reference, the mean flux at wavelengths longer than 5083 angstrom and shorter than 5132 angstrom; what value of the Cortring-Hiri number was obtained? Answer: 5125.0 angstrom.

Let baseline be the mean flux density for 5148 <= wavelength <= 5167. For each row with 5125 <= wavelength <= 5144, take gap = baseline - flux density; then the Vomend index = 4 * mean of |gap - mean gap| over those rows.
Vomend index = 11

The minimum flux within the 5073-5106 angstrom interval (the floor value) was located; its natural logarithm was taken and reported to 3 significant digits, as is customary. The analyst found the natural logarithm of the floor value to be 3.54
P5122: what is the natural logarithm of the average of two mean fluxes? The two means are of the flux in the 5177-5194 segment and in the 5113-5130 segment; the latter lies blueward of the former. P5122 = 3.69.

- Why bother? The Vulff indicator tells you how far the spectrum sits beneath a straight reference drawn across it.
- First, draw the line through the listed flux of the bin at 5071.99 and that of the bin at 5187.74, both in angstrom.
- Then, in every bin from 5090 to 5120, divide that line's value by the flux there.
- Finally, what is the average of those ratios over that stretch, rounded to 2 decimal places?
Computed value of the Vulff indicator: 1.18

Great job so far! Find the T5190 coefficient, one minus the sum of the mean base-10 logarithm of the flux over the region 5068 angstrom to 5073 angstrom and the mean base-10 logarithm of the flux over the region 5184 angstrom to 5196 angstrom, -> -2.27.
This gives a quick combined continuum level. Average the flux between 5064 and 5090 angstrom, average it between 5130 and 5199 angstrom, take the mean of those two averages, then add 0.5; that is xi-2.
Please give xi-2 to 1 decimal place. 40.4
